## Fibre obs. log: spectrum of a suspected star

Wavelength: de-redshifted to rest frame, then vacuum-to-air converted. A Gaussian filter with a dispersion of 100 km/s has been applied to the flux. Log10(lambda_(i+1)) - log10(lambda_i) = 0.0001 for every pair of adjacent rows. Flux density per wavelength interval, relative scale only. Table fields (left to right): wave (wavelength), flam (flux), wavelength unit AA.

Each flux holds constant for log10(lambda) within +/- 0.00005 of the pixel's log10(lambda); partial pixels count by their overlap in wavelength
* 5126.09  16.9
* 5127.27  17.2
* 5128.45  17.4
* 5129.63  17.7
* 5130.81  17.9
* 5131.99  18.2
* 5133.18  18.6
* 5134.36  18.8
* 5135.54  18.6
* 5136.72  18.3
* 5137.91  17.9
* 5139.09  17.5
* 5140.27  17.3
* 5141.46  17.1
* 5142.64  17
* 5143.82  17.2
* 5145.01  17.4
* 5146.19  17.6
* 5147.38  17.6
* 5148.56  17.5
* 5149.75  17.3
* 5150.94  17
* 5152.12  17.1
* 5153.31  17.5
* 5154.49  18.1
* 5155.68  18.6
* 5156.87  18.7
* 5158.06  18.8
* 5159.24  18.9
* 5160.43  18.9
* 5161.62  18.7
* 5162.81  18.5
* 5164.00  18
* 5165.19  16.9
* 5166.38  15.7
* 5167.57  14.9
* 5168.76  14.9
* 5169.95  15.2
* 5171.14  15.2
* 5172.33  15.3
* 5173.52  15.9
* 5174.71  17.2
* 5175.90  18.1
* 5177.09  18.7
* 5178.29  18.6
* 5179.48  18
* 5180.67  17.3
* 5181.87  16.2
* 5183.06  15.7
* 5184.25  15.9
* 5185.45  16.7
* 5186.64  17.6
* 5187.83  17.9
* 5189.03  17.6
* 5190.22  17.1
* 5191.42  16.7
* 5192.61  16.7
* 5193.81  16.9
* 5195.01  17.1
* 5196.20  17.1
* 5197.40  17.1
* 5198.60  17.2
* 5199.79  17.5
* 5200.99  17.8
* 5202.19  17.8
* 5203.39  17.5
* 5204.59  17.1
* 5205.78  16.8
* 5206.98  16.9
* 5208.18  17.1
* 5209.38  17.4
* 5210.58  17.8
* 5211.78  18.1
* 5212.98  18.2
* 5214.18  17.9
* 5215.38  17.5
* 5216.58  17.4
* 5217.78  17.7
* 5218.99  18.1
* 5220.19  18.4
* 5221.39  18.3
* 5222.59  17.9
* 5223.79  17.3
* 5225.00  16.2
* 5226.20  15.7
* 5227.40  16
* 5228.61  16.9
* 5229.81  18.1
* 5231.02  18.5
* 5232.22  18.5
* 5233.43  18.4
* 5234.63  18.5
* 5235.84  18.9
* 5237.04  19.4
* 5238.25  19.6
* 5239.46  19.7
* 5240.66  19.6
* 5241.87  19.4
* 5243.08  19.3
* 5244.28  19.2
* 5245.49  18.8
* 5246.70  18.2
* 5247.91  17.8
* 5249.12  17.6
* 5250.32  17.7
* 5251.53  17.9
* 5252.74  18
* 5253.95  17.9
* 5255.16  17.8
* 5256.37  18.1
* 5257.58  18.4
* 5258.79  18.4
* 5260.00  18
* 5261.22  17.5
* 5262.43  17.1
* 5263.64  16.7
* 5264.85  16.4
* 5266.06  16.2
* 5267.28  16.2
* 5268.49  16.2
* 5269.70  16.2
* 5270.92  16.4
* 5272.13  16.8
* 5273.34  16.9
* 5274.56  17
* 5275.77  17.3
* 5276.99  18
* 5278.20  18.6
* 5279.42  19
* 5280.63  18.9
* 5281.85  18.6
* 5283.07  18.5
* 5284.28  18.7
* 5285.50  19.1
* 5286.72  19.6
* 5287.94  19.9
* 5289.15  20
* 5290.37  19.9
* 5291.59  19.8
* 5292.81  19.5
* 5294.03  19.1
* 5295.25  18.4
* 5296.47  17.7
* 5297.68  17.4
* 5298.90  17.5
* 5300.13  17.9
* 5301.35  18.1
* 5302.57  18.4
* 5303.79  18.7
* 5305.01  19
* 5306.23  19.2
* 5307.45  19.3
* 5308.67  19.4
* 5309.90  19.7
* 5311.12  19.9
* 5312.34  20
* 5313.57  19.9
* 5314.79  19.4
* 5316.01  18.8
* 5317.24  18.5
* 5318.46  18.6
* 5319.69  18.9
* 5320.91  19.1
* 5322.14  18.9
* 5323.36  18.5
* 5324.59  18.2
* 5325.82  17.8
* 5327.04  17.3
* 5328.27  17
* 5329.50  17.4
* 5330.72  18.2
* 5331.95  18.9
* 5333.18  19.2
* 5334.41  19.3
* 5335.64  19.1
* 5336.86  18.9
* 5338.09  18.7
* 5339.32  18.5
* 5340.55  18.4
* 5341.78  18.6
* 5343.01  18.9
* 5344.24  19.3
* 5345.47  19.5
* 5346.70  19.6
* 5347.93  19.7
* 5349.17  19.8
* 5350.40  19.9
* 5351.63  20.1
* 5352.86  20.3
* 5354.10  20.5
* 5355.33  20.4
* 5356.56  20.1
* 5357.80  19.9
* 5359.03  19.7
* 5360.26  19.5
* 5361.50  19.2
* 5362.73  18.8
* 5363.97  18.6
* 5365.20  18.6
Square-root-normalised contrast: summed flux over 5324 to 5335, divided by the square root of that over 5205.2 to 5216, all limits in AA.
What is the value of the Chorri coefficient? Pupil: 13.0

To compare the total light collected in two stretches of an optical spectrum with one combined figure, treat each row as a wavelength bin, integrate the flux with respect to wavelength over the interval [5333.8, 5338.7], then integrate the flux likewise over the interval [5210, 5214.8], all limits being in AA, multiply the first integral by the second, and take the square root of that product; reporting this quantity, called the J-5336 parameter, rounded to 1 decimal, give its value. 89.8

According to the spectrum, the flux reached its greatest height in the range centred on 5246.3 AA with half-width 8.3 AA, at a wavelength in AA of 5239.46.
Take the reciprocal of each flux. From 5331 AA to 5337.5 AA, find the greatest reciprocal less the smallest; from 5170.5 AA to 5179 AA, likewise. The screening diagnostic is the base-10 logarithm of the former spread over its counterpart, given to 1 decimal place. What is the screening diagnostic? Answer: -1.1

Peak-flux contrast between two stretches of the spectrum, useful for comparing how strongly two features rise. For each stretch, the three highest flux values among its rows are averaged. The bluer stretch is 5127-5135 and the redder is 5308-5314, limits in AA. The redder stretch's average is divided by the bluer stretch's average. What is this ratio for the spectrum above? 1.08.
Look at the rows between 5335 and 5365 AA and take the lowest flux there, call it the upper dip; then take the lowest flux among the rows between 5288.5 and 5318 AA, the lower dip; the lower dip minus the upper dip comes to -1.0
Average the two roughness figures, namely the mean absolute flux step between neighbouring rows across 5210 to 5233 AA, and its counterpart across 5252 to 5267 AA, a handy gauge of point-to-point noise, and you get 0.35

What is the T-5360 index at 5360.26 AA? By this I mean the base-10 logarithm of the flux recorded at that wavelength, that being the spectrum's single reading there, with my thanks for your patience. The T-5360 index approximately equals 1.29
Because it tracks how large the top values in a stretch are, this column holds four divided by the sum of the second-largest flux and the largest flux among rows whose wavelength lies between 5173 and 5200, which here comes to 0.107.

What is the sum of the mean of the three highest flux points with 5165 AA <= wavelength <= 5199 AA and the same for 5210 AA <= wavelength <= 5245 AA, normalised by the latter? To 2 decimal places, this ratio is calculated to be 1.94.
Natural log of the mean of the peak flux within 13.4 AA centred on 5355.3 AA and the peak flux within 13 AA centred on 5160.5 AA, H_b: 2.98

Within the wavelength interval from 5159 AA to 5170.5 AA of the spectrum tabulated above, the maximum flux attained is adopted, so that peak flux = 18.9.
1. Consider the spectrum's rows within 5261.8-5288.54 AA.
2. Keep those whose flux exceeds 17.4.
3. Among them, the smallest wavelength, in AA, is 5276.99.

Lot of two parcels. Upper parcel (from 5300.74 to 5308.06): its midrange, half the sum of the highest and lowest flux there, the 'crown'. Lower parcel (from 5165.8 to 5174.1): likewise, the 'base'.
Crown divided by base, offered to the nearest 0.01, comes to 1.21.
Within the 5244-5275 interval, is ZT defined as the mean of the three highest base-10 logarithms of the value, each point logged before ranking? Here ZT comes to 1.27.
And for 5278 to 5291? 1.30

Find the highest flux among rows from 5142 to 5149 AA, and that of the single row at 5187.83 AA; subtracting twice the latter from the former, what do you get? -18.2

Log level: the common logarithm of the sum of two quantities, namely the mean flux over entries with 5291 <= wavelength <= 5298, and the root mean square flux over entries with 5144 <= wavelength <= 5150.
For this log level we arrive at 1.56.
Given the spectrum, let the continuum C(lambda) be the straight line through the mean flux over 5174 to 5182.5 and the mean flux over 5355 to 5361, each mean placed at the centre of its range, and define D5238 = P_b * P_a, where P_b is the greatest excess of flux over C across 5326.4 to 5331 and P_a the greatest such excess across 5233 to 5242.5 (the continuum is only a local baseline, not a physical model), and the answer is -1.7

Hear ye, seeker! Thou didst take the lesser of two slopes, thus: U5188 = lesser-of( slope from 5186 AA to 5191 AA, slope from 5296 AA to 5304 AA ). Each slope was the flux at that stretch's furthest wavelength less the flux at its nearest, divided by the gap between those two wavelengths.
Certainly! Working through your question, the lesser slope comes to -0.14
